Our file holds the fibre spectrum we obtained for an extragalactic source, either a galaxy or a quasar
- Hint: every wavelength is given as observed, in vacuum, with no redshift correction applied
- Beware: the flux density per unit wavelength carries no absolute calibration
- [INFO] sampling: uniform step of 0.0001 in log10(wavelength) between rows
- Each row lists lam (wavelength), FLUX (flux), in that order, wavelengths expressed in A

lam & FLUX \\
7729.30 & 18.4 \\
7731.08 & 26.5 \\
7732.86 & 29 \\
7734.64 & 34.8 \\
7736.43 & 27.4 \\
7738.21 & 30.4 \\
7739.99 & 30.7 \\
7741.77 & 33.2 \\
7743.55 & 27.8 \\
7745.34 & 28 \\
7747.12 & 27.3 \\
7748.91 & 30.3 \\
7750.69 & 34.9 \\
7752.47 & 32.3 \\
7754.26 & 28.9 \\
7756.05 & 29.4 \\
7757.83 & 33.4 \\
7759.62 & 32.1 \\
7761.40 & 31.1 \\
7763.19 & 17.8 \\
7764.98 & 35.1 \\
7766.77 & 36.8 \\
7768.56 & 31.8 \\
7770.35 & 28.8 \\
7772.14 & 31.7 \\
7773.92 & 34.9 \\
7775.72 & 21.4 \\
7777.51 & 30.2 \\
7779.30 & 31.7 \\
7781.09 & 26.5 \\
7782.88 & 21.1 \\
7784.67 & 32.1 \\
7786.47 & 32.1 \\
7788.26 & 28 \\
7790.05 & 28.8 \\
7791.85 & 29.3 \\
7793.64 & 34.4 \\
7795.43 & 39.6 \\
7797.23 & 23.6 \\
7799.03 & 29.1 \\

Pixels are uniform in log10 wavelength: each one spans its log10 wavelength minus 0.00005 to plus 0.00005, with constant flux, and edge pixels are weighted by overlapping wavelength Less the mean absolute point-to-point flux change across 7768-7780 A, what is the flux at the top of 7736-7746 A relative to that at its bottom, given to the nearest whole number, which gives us -5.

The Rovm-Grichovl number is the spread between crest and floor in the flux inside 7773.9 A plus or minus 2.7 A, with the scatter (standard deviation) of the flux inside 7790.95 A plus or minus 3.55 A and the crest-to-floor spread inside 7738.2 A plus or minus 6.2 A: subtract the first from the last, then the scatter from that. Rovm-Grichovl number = -9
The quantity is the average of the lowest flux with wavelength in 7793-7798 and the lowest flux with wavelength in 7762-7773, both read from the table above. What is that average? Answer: 20.7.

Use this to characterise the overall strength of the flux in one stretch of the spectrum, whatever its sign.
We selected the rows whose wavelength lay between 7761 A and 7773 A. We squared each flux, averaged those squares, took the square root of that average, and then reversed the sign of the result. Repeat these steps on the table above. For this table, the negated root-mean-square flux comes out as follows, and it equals -31.0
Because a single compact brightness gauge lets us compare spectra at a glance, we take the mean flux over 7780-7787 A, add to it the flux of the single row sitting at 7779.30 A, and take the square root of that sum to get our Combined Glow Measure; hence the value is 7.72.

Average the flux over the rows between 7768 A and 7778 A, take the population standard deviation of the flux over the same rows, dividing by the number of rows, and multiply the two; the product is 125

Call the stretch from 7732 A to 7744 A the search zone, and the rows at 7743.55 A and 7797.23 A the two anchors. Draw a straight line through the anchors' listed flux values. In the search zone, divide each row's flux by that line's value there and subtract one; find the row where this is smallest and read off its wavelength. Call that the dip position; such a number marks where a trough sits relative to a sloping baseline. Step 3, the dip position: 7736.43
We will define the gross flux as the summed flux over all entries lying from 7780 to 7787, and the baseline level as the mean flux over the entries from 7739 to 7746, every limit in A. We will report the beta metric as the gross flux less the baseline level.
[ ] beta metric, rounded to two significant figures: 82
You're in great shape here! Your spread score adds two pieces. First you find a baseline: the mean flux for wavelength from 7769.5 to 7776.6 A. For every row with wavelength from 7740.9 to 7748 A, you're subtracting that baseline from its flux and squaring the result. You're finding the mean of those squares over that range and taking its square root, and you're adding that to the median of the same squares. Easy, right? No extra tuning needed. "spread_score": 5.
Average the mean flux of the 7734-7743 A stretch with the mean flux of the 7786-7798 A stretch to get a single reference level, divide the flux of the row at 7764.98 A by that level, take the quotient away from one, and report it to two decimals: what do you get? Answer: -0.13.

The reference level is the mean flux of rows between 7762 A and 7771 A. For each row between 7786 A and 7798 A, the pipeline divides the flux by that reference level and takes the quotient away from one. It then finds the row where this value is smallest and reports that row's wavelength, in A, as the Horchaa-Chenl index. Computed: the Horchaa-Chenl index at 7795.43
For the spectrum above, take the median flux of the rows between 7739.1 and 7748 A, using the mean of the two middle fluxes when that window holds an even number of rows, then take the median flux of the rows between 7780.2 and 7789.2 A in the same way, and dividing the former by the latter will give 1.00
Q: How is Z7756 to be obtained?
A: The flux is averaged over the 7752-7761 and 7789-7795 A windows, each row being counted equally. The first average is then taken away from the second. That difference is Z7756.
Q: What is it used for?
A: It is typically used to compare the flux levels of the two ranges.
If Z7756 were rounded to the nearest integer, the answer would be 0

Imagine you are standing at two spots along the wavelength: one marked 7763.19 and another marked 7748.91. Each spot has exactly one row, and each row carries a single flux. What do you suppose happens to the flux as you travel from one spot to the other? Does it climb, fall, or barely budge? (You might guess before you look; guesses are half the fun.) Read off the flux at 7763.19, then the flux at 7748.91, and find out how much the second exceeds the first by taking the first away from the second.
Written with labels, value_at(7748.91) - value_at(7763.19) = 12.5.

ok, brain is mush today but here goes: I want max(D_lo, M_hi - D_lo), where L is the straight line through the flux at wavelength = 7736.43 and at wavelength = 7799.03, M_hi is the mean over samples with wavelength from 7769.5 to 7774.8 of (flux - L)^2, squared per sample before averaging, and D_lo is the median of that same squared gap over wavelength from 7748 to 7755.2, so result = 13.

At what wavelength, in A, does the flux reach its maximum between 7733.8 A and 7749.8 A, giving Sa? 7734.64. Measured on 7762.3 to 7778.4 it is 7766.77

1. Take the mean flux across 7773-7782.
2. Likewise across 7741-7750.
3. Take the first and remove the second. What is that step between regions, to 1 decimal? -0.4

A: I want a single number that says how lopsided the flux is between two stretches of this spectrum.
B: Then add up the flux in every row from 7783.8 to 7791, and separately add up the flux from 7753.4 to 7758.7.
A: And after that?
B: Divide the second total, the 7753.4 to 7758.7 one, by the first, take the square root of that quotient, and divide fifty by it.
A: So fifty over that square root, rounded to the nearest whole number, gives 57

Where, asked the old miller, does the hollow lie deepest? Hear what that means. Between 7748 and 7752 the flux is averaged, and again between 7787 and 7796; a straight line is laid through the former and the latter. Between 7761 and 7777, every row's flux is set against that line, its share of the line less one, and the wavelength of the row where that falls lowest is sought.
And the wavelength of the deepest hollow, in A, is 7763.19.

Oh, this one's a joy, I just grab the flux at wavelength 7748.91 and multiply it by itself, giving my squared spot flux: 918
